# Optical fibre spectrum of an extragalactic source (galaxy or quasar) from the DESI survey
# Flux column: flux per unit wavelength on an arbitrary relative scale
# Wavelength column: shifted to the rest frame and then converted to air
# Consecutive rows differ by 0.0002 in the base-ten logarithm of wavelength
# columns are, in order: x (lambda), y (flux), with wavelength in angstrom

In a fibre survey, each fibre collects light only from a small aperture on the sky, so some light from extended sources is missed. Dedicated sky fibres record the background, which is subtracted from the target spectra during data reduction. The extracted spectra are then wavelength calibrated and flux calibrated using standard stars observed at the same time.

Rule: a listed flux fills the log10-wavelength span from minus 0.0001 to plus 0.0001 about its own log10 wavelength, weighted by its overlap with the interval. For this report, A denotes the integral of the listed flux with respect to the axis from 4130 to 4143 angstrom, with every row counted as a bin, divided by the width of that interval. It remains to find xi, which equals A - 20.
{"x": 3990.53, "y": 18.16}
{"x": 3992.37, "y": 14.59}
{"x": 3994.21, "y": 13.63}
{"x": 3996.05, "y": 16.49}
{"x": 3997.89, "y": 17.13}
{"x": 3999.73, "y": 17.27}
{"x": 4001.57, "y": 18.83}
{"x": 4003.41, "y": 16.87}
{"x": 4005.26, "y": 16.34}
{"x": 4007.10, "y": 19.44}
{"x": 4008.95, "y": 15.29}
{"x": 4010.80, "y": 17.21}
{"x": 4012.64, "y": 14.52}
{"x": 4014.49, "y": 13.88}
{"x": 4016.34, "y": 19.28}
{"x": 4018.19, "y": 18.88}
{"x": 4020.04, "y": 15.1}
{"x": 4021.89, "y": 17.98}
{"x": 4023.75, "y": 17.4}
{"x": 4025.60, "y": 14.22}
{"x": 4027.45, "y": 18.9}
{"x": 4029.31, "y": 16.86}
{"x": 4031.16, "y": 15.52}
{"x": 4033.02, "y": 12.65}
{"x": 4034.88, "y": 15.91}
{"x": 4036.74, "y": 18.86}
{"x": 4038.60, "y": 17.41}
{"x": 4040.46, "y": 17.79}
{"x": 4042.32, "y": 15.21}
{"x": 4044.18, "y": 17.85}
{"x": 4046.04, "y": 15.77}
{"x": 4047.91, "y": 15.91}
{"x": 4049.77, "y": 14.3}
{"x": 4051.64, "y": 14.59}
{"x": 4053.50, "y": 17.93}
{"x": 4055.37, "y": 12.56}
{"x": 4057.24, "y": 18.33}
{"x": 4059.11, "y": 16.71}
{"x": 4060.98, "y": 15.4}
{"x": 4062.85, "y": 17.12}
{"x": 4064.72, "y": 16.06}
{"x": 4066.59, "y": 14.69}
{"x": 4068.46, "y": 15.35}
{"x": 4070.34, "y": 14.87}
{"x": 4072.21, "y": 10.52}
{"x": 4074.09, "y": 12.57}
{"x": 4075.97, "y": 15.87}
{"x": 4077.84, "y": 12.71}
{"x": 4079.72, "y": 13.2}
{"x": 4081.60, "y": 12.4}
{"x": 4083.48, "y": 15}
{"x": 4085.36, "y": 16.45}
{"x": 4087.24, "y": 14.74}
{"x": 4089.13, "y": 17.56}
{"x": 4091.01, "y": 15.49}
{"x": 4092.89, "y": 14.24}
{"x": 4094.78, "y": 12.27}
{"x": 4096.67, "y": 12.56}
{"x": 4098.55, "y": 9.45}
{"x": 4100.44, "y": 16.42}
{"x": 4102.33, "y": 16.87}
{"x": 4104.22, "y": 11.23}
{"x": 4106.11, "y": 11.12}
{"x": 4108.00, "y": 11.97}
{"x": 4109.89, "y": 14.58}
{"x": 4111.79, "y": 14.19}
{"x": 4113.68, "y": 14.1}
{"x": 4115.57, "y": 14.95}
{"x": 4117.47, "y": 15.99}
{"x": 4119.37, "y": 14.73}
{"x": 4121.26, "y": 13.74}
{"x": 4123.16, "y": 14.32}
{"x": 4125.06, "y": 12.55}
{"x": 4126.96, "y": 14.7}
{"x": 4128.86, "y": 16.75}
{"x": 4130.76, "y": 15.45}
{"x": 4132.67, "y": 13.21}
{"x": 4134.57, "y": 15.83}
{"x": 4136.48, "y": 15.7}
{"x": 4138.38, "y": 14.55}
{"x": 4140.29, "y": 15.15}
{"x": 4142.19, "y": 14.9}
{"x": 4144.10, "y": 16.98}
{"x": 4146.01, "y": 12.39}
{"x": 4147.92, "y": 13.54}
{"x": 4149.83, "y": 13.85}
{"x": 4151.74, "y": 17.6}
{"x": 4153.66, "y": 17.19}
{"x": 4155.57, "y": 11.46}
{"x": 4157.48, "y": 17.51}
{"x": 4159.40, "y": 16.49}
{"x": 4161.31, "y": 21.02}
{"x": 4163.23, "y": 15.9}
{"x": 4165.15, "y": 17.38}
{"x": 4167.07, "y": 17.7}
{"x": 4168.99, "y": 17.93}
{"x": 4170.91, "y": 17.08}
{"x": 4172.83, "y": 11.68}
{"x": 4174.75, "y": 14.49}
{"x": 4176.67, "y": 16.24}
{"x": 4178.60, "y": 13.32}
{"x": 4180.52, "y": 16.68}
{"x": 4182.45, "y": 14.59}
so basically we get -5.0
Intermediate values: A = 15.0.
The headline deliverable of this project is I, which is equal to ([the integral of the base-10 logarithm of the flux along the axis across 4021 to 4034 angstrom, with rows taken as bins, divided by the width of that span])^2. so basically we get 1.45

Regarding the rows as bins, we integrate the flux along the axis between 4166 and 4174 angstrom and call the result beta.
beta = 129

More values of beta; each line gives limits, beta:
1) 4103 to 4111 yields 99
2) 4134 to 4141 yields 107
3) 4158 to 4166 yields 141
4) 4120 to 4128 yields 111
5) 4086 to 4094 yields 124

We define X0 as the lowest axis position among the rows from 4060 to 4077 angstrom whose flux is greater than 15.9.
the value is 4062.85 angstrom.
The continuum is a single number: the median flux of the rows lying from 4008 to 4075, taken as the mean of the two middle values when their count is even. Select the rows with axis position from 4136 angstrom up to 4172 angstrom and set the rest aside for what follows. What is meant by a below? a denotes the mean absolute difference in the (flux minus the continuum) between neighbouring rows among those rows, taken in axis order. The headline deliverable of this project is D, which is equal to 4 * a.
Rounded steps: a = 2.2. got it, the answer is 8.8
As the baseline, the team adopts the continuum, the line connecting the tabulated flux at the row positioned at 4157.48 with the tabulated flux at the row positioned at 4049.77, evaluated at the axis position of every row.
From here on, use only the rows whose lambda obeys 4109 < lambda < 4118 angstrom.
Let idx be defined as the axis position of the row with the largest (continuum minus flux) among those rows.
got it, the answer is 4113.68 angstrom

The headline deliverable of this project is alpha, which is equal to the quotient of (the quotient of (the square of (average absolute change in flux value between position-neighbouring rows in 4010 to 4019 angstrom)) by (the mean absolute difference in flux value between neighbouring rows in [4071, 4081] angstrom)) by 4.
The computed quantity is 0.6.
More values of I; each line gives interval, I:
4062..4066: 1.48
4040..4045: 1.50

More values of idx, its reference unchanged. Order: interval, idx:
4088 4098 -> 4094.78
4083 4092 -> 4087.24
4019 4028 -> 4025.60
